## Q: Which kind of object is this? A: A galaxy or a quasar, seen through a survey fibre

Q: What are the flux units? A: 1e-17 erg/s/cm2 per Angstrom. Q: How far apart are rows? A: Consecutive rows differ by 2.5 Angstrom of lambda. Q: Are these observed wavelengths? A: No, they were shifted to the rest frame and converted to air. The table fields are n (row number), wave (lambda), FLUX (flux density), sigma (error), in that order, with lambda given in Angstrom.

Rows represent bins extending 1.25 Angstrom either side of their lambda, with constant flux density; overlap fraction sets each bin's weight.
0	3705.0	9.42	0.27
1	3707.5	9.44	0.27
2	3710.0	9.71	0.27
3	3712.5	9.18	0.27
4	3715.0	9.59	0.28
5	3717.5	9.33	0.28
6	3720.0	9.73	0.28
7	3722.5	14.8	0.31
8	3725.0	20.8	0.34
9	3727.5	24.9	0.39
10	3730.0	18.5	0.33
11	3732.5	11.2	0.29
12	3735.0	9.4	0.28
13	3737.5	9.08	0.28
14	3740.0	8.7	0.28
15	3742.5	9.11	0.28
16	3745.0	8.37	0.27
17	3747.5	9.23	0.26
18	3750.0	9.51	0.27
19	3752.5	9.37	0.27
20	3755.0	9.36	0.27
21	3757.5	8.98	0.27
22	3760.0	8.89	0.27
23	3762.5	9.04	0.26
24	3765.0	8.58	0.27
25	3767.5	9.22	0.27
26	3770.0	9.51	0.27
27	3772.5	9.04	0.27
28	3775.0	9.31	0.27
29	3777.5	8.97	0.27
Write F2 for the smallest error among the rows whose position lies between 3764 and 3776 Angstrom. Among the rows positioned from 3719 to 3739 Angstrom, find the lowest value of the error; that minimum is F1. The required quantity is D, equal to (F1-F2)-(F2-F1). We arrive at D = 0.02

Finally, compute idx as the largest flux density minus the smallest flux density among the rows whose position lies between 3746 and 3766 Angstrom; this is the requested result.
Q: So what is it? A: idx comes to 0.9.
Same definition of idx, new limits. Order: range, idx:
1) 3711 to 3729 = 15.7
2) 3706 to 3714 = 0.5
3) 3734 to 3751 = 1.1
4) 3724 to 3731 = 6.4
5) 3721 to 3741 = 16.2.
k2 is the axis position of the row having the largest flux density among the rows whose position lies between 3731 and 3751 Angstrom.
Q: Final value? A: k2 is 3732.5 Angstrom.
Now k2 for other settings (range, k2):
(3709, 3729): 3727.5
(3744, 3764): 3750.0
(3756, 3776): 3770.0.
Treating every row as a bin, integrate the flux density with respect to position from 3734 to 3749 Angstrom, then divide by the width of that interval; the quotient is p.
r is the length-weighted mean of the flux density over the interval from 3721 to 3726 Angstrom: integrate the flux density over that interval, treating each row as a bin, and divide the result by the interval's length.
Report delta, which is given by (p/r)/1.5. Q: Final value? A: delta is 0.35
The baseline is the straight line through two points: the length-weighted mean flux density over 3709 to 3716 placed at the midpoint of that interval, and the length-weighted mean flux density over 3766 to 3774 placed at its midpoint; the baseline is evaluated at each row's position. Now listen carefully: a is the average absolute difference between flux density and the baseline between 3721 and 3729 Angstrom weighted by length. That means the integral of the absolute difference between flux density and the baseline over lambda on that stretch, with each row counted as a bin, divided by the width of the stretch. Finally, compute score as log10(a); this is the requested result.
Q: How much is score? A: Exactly 1.02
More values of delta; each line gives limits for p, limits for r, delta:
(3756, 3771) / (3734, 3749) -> 0.67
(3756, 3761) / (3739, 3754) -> 0.66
